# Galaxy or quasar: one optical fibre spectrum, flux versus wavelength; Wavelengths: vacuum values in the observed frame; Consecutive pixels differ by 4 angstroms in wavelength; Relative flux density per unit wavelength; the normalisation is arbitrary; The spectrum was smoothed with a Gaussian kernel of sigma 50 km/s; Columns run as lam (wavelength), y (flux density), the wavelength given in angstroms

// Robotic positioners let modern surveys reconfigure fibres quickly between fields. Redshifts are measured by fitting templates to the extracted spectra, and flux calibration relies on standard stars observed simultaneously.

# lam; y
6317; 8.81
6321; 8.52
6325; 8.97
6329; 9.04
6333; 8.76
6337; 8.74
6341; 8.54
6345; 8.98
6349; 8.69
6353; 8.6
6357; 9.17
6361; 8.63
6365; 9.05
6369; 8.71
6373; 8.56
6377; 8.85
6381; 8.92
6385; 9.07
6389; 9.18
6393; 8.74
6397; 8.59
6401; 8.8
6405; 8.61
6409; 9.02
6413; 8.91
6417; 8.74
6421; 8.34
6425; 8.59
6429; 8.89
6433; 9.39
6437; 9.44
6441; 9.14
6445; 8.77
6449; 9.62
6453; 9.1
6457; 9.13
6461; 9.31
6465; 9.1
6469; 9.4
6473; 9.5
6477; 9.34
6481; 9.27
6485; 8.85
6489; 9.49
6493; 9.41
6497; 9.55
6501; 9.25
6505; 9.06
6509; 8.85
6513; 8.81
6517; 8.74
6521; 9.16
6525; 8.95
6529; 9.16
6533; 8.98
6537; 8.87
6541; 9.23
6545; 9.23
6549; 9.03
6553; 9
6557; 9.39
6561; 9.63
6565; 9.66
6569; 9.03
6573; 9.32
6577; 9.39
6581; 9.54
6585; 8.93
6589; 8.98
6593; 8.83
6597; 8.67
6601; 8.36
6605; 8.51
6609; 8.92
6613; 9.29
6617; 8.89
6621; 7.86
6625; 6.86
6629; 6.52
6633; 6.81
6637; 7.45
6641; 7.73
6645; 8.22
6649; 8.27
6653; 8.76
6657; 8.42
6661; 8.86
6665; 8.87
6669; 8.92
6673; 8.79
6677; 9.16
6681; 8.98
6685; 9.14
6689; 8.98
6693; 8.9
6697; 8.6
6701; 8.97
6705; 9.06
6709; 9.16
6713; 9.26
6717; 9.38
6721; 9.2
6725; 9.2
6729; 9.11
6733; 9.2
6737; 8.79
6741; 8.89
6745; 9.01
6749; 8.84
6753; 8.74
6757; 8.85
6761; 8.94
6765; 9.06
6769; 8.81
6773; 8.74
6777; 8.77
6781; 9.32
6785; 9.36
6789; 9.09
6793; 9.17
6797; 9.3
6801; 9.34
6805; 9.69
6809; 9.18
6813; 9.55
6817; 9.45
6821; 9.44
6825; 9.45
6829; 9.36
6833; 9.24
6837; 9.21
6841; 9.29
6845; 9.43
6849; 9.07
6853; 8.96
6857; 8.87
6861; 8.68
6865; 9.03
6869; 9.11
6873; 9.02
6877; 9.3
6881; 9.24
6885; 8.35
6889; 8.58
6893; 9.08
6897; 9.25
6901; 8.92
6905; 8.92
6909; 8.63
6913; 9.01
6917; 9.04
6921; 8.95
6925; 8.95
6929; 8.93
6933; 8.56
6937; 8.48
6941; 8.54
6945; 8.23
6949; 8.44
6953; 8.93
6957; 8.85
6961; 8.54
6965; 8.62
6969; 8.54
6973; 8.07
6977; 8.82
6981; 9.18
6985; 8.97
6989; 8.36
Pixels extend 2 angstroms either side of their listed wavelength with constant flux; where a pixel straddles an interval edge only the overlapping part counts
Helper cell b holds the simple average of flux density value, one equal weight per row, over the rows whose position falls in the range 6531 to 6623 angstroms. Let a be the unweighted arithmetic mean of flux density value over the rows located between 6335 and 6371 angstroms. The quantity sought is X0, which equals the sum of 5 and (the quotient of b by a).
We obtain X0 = 6.03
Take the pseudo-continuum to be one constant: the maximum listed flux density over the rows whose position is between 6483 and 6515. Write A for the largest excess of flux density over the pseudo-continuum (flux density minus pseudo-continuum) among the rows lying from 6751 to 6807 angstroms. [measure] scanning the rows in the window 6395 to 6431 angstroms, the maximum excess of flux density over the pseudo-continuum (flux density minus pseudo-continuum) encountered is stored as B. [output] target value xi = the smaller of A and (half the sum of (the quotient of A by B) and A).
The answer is -0.1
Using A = 0.14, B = -0.53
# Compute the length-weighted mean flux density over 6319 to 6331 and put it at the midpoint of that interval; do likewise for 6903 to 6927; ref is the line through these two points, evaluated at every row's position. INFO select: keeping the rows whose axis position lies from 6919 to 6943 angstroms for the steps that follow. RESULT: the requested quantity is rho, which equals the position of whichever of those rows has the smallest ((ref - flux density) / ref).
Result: 6921 angstroms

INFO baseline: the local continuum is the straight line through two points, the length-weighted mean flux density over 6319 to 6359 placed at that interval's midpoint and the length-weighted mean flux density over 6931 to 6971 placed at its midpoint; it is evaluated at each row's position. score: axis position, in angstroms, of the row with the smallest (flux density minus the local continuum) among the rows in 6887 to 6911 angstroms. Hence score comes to 6889 angstroms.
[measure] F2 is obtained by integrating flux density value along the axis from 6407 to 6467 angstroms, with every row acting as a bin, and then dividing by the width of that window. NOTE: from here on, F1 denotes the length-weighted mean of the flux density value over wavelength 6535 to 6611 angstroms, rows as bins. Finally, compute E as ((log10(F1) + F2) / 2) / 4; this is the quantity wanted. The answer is 1.25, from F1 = 9.08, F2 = 9.033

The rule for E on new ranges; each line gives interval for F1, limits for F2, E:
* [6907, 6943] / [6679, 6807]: 1.25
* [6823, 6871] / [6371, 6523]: 1.25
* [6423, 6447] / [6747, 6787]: 1.24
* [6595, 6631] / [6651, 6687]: 1.22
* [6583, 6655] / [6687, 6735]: 1.25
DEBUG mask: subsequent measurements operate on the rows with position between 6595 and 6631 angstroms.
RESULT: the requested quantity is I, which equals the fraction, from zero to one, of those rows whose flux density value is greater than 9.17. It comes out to 0.11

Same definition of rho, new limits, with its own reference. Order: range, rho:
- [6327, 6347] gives 6329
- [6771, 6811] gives 6805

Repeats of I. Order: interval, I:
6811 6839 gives 1.00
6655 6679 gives 0.00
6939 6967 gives 0.00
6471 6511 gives 0.70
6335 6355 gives 0.00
